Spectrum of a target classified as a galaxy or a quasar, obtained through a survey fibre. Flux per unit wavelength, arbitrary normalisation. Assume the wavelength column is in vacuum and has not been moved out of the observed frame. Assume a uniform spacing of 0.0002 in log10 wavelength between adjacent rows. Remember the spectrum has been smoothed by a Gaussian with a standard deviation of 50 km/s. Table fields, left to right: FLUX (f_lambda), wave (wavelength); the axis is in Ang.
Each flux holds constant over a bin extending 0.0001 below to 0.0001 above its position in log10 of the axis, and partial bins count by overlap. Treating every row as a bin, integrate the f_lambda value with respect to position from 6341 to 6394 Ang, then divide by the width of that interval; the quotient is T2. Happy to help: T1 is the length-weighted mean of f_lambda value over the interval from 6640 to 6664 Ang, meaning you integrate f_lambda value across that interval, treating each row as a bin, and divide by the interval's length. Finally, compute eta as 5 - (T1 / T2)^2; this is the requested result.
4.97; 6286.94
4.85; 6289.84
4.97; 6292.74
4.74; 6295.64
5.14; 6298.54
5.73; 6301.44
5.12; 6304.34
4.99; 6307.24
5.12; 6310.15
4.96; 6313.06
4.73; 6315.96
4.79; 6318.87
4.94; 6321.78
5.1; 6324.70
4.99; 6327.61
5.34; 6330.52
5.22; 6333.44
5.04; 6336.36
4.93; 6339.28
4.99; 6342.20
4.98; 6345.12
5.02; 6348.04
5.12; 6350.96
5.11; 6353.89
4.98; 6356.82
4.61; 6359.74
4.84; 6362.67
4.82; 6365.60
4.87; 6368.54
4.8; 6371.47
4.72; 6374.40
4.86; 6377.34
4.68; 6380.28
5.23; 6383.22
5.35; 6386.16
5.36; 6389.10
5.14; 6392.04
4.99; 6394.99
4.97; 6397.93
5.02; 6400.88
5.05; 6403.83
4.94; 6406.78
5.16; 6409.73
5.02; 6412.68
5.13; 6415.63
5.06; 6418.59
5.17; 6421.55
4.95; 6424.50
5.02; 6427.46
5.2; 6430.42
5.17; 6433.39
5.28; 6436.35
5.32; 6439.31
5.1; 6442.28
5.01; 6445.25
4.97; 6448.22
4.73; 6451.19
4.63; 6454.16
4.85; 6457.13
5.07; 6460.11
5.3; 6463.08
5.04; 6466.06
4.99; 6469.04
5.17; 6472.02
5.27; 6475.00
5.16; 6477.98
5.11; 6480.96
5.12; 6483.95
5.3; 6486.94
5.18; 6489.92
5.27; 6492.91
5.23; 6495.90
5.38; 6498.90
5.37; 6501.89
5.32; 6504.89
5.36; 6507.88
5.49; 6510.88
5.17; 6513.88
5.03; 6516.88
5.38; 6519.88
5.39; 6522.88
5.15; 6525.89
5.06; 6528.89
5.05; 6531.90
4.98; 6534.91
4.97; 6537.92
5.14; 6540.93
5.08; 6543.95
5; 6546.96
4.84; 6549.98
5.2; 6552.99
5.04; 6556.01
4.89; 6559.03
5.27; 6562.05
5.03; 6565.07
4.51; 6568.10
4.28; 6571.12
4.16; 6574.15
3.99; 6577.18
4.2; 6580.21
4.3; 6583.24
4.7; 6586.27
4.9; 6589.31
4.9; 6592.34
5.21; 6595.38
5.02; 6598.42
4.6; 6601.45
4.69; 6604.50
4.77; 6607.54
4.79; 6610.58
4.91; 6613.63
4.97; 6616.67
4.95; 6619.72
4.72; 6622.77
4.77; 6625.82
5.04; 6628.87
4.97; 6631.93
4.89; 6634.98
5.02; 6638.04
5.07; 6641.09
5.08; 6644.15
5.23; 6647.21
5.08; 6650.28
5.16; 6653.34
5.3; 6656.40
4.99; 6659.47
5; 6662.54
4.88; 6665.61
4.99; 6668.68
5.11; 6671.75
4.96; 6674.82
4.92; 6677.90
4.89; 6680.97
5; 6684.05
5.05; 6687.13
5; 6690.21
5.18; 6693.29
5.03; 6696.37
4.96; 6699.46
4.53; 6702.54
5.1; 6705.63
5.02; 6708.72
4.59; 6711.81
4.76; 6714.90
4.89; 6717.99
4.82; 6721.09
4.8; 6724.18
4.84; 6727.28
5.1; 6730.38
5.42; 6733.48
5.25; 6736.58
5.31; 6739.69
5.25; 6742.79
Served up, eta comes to 3.94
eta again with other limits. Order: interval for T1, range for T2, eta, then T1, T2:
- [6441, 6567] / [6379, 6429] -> 3.98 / 5.12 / 5.08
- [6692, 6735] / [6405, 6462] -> 4.04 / 4.93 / 5.04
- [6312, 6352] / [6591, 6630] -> 3.94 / 5.01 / 4.87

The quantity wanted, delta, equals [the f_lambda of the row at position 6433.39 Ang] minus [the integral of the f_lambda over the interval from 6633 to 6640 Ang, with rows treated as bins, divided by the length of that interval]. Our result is 0.20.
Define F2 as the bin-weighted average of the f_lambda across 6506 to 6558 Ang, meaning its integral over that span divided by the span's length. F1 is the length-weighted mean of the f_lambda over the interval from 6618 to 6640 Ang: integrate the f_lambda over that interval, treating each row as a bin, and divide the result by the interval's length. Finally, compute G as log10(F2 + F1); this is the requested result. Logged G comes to 1.00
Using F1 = 4.9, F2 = 5.14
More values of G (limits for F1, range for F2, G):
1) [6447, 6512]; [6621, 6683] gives 1.01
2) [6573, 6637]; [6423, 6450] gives 0.99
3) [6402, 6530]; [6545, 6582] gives 0.99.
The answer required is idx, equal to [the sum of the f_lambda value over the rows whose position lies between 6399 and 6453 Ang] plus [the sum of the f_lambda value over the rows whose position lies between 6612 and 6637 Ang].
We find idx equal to 131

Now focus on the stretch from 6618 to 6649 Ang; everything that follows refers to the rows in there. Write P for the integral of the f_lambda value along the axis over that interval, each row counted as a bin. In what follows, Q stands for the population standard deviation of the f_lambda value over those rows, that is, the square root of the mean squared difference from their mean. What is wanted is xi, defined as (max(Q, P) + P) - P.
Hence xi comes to 154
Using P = 154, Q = 0.14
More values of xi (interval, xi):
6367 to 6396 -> 145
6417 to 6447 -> 154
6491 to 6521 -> 159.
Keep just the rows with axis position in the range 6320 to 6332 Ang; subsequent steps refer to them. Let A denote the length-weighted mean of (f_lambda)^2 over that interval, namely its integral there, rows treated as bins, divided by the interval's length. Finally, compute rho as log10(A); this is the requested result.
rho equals 1.41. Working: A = 26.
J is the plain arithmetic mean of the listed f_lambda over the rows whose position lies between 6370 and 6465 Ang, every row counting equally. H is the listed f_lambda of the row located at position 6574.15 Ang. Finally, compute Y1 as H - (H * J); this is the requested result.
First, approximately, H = 4.16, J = 5.04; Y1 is -16.8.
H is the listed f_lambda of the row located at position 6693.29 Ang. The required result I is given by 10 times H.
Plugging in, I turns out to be 51.8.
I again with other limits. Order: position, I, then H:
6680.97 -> 48.9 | 4.89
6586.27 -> 47.0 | 4.7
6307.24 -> 49.9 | 4.99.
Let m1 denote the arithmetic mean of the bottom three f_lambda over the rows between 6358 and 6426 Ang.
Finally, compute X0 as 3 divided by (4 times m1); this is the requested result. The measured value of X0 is 0.161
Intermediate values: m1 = 4.670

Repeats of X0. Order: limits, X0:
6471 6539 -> 0.150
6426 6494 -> 0.158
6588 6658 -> 0.161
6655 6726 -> 0.162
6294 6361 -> 0.160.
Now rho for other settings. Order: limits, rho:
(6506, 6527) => 1.45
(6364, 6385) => 1.37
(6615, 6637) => 1.38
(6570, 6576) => 1.25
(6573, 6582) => 1.23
